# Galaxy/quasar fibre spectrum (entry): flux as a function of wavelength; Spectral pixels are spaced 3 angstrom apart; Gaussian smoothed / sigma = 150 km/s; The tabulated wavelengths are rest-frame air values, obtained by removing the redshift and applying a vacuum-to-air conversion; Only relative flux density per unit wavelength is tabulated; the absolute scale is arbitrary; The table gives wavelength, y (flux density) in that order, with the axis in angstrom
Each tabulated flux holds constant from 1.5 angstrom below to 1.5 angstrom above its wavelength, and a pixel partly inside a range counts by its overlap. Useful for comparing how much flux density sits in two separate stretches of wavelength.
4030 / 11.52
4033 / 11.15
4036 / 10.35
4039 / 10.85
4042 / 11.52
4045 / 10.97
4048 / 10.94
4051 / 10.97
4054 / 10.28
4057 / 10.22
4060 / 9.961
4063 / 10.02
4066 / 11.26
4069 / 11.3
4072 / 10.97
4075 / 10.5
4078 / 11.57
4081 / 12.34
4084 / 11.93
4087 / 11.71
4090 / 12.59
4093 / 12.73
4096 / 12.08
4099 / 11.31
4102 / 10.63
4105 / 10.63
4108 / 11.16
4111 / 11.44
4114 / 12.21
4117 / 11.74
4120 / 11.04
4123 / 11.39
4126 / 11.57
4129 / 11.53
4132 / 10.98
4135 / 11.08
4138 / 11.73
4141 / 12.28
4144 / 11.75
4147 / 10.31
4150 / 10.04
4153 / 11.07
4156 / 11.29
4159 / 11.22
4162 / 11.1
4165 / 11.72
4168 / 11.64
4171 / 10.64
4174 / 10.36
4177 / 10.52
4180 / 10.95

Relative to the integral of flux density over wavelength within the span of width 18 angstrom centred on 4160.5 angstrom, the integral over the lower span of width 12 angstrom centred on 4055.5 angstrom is 0.61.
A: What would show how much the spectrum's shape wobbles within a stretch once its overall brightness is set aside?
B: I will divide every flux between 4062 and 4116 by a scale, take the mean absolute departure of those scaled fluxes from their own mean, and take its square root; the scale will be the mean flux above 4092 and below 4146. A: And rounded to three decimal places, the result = 0.229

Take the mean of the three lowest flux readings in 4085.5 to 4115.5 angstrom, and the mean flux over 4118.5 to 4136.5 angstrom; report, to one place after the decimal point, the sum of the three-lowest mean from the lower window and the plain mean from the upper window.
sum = 22.1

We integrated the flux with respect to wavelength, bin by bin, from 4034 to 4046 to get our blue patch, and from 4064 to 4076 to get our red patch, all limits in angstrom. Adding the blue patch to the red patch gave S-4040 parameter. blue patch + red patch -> 263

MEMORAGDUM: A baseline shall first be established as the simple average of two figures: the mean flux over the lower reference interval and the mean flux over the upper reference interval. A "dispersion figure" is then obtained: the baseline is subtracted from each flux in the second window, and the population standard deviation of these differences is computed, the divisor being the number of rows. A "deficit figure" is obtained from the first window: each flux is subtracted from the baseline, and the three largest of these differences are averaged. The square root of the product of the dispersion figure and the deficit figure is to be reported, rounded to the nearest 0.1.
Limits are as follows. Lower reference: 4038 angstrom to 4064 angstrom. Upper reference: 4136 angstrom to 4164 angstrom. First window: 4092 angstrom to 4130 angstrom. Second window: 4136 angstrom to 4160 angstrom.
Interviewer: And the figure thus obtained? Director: 0.3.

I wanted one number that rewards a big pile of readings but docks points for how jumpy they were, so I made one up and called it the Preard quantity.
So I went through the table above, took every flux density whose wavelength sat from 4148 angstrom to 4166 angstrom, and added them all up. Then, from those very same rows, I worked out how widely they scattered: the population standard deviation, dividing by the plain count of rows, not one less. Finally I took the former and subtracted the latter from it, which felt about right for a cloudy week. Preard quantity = 65.9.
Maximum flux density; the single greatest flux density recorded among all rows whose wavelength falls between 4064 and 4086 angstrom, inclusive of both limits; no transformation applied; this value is 12.34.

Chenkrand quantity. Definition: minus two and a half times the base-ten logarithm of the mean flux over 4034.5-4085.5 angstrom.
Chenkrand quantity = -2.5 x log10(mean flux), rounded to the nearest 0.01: -2.60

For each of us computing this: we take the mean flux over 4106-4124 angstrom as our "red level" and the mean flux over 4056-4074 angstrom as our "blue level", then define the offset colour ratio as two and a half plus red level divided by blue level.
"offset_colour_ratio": 3.58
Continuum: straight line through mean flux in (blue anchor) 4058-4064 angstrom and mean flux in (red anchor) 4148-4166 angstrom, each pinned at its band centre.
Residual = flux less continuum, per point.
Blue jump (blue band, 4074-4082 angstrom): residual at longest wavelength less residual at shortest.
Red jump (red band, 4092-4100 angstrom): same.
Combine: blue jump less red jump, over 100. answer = 0.033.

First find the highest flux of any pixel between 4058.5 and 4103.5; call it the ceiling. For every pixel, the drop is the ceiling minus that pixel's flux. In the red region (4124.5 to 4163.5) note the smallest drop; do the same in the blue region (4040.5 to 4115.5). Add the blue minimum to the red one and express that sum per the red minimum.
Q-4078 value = 1.0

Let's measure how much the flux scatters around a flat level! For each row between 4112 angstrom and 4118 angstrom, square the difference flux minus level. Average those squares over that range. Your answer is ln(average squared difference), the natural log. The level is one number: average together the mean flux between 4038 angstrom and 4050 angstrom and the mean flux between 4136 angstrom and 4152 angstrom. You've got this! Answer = -0.3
